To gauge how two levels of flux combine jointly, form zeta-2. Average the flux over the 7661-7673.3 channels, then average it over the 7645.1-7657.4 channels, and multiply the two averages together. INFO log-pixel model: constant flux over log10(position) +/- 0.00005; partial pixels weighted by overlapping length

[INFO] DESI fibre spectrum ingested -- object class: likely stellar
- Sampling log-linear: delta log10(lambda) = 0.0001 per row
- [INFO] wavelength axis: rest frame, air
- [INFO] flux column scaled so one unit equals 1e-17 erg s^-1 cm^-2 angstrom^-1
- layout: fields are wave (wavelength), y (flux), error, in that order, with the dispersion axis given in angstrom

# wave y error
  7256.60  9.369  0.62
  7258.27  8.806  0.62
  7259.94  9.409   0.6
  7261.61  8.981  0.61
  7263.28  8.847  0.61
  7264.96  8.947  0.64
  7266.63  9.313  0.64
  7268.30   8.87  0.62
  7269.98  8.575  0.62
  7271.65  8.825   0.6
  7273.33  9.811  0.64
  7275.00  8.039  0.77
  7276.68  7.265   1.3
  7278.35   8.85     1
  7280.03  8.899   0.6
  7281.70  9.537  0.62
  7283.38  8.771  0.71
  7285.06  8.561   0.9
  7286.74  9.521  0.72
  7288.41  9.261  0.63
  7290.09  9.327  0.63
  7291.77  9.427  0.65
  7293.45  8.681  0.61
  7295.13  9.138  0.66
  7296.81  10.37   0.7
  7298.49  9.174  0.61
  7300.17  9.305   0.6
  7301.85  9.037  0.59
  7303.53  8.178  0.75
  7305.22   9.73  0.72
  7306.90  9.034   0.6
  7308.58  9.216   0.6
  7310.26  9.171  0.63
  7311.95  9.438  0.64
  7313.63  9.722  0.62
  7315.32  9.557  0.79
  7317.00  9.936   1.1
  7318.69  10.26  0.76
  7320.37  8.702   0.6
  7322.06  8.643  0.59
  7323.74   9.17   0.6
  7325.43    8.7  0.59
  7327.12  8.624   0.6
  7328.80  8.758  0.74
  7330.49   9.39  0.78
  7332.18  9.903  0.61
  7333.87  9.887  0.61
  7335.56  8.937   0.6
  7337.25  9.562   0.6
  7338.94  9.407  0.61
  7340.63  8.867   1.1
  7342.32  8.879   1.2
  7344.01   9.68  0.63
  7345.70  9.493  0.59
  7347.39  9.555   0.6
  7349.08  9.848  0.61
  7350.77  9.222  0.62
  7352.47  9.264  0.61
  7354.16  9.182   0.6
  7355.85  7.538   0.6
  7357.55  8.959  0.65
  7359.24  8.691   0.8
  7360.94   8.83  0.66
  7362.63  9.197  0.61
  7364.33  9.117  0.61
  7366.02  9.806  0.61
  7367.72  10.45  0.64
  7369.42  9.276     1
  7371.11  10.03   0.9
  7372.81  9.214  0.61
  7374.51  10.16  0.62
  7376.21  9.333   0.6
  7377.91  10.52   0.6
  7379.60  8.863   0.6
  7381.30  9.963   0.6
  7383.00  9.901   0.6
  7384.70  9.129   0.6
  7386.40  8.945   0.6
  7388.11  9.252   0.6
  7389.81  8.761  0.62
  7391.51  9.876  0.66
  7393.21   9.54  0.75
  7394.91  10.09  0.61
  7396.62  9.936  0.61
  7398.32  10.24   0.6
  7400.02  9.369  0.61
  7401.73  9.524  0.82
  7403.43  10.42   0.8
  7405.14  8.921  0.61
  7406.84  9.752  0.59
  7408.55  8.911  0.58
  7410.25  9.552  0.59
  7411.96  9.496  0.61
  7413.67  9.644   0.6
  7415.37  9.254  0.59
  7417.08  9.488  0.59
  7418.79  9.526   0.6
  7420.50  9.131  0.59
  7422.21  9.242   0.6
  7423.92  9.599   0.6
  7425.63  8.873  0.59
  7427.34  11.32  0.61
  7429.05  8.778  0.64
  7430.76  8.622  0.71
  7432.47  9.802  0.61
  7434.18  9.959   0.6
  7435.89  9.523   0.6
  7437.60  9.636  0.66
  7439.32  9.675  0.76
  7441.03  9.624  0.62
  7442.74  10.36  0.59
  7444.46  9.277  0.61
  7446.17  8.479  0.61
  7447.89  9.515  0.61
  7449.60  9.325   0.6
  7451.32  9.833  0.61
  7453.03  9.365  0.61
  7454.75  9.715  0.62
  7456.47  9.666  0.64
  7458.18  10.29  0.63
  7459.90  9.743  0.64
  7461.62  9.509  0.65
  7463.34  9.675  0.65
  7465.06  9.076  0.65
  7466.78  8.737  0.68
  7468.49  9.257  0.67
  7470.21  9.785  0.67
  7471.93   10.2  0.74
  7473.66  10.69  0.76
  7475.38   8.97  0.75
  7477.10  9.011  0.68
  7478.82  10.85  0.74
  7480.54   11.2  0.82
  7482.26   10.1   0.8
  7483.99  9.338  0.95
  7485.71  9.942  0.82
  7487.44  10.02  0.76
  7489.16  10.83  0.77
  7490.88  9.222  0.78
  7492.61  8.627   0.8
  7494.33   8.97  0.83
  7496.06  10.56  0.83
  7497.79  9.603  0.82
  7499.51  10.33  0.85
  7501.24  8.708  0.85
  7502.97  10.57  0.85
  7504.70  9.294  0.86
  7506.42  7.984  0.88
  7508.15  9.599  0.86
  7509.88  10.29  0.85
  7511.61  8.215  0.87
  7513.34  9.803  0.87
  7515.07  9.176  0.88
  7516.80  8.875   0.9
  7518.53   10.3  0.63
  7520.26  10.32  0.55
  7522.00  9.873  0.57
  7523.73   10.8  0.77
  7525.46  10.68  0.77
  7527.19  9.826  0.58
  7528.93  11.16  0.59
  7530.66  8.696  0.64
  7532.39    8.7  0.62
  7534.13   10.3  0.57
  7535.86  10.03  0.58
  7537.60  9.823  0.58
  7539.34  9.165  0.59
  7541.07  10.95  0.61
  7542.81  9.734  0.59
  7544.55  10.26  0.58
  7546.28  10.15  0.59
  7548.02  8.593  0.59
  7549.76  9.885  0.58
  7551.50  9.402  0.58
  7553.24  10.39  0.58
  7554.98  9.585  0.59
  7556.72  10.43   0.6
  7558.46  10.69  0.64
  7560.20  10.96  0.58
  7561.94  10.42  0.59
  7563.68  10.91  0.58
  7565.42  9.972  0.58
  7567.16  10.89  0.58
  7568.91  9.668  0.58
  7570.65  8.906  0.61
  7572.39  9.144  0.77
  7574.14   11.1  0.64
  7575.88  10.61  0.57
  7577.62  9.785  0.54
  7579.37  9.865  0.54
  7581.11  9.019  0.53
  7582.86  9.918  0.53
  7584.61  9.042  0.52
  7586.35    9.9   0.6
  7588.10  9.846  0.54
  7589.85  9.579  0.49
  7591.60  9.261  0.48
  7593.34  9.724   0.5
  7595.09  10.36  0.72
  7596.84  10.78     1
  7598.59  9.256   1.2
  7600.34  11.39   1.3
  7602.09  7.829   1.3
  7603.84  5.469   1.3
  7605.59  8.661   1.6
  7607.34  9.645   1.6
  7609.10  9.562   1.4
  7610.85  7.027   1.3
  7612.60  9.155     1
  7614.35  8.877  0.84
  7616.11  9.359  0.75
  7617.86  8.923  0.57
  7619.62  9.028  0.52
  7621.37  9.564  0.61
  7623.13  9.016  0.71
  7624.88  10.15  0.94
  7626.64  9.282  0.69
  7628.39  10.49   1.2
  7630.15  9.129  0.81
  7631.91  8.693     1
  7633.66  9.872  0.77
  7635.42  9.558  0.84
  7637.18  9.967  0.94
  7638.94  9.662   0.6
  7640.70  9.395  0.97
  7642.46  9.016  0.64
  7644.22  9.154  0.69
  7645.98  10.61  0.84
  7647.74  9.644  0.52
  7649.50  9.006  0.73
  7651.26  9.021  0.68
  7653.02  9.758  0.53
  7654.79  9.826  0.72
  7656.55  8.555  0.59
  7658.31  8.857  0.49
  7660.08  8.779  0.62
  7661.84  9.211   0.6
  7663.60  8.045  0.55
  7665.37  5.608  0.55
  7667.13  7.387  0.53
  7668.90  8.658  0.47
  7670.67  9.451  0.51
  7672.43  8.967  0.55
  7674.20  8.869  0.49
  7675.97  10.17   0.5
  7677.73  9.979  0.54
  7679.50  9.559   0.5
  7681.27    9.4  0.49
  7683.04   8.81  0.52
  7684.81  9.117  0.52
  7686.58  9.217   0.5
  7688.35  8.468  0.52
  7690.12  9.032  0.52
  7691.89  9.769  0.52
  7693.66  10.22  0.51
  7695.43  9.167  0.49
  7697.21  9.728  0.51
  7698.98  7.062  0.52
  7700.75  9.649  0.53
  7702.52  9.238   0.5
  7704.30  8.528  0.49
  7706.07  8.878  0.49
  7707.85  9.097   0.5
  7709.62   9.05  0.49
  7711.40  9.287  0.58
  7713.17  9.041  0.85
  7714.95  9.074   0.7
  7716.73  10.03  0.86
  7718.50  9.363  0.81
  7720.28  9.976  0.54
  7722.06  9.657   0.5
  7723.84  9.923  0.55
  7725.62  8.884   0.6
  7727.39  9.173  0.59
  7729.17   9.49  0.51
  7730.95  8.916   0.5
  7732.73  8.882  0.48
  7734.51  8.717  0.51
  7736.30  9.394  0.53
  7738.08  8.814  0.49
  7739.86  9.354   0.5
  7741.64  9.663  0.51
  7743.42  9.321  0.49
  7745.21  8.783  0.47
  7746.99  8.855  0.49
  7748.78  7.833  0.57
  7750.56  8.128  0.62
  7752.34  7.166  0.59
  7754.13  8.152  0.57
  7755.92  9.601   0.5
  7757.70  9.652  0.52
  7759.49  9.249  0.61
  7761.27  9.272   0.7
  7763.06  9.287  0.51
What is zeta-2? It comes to 78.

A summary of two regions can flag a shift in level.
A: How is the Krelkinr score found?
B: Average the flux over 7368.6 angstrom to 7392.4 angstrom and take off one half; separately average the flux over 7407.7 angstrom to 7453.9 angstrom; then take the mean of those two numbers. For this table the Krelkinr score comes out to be 9.25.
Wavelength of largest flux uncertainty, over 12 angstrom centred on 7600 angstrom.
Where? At 7605.59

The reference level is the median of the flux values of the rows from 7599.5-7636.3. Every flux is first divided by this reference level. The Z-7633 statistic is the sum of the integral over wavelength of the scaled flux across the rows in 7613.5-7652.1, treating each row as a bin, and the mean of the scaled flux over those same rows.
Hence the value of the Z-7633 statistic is 40.8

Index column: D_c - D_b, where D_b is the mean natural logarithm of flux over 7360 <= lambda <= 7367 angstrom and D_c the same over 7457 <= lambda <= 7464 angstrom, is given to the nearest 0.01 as 0.06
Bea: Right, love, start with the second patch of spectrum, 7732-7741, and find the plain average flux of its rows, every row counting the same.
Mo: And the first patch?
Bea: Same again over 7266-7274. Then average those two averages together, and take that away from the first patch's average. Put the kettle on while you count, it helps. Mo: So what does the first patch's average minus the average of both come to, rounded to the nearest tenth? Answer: 0.0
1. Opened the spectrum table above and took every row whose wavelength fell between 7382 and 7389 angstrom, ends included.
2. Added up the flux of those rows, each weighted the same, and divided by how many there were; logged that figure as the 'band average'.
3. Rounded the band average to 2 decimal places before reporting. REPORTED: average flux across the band 9.31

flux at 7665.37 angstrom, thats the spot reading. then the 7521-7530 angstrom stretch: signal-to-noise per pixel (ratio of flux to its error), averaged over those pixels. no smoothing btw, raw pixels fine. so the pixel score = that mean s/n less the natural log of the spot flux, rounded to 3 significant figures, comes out 14.5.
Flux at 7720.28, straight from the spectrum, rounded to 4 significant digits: 9.976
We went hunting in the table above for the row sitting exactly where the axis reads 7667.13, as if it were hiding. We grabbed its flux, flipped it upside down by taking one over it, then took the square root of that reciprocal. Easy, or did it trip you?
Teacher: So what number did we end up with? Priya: 0.368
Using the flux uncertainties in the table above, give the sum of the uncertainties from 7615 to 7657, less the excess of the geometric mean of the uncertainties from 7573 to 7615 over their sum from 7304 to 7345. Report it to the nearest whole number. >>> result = 34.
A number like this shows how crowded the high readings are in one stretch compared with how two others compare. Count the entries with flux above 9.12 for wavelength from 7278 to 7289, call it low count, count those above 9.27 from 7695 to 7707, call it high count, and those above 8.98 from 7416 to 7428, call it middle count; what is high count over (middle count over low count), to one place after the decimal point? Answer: 1.0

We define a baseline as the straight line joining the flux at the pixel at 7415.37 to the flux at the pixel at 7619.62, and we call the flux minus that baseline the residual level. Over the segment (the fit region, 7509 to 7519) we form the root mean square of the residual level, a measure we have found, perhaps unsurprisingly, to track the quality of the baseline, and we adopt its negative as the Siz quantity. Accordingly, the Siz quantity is -0.8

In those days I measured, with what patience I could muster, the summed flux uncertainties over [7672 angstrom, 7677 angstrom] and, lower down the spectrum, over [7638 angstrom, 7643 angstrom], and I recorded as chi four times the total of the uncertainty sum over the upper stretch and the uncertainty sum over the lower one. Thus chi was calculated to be 15.0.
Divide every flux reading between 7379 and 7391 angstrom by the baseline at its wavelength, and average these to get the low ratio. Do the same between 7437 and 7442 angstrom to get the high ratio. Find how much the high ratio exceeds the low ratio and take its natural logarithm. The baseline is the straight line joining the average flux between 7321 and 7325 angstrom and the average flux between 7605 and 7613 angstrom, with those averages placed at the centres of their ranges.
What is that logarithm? -3.1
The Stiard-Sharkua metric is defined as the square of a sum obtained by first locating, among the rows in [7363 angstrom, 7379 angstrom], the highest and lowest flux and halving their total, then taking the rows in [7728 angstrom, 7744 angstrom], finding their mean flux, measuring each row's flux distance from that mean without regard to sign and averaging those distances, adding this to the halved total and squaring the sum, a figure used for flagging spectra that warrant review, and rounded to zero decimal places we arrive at 102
